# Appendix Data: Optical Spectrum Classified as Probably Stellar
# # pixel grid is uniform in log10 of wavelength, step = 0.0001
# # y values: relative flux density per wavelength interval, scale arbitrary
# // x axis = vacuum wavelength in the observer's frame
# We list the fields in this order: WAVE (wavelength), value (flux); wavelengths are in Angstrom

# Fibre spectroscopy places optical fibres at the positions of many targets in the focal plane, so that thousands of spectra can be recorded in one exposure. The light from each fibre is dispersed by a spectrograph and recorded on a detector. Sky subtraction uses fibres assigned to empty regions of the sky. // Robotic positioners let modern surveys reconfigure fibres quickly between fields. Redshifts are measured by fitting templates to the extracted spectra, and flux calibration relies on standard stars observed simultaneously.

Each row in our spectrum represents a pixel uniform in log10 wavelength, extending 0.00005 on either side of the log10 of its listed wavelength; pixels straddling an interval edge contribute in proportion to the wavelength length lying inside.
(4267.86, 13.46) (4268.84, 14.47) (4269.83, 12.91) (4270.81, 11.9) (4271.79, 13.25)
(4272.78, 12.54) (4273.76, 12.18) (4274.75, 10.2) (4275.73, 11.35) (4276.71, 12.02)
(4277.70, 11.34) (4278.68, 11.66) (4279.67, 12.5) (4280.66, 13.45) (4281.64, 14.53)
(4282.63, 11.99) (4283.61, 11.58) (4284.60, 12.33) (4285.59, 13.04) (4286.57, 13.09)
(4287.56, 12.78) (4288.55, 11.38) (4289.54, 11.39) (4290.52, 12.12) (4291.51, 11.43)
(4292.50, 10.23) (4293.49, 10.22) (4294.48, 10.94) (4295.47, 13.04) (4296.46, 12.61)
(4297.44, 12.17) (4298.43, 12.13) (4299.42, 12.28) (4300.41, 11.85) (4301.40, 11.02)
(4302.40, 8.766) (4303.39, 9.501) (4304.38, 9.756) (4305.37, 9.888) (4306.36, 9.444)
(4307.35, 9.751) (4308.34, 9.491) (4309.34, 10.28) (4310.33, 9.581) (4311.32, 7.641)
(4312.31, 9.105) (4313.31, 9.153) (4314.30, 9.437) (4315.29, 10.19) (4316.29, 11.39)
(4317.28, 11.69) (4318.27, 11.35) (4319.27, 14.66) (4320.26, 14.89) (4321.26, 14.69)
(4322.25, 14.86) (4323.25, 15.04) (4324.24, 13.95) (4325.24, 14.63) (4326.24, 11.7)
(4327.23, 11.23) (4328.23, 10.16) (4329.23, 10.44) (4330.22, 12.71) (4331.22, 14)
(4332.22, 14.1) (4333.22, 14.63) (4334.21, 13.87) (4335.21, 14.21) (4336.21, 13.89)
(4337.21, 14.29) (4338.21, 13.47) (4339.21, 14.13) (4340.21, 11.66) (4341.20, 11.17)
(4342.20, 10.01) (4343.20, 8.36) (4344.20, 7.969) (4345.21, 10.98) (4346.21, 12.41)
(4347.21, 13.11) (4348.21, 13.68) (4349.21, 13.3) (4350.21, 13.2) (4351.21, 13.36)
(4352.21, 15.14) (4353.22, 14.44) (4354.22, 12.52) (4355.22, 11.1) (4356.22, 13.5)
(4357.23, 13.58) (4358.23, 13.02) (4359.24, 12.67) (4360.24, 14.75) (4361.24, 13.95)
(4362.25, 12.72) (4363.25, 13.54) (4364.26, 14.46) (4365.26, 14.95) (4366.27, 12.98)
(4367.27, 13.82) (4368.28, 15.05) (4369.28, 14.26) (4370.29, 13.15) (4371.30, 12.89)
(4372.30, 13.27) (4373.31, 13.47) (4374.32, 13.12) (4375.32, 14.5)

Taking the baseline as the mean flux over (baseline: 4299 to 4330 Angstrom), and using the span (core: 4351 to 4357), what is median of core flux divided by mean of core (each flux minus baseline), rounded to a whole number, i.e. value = 6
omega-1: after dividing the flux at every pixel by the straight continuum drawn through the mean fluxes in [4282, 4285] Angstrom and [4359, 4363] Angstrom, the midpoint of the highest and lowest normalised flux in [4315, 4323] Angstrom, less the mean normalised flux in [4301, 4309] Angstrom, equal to 0.21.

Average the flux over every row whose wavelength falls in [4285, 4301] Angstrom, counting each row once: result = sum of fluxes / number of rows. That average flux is 11.92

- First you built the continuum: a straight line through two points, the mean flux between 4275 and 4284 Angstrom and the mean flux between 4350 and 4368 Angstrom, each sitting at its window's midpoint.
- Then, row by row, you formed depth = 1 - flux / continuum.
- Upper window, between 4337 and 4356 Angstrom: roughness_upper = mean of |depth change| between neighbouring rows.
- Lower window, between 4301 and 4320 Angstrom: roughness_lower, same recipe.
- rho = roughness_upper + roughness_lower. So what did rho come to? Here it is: 0.150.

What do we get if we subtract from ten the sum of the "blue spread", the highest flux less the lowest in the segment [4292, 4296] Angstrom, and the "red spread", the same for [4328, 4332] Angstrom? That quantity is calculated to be 3.3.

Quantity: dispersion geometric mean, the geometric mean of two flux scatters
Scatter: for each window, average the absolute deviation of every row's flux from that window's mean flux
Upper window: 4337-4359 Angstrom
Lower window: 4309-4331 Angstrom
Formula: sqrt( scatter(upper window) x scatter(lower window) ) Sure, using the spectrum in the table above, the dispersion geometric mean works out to 1.69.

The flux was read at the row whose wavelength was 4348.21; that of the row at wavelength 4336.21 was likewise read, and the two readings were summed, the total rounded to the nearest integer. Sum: 28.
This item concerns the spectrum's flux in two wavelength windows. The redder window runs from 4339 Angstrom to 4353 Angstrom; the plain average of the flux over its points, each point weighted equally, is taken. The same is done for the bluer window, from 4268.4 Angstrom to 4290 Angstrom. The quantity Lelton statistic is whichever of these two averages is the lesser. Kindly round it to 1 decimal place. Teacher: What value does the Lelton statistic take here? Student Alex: 12.0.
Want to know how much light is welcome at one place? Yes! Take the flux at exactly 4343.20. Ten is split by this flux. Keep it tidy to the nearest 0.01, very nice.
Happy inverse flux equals 1.20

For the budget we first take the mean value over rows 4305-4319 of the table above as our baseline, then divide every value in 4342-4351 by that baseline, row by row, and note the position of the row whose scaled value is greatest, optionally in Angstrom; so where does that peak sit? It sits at 4348.21 Angstrom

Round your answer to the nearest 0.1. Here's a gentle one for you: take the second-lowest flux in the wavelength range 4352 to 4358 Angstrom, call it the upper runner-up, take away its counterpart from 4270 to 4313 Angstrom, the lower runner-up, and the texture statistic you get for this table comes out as 3.8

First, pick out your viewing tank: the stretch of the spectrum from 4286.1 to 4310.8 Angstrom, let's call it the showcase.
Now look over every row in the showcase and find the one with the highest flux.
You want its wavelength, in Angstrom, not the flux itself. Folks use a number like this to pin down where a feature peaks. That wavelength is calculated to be 4286.57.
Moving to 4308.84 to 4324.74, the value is 4323.25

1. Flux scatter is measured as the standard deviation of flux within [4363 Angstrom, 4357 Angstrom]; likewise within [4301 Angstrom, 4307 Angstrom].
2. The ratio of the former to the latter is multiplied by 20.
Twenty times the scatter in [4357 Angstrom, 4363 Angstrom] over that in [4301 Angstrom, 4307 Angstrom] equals 21.8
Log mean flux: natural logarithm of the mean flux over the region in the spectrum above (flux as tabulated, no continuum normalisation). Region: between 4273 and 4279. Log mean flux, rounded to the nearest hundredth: 2.44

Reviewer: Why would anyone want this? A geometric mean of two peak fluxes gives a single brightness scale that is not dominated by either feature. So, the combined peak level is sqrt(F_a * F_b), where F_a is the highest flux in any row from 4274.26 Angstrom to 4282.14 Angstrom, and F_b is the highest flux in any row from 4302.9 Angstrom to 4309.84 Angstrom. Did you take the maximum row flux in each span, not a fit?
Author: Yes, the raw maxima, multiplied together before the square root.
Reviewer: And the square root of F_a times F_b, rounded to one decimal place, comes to 12.2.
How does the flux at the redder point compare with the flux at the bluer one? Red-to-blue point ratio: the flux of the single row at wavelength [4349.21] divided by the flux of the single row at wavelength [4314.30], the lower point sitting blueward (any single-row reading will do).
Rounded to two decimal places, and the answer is 1.41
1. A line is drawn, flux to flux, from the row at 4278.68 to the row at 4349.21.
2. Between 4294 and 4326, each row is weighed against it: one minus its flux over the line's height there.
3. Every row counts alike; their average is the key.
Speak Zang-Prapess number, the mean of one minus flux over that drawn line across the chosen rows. 0.08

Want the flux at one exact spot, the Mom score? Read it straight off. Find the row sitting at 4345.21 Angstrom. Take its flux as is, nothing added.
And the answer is 10.98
